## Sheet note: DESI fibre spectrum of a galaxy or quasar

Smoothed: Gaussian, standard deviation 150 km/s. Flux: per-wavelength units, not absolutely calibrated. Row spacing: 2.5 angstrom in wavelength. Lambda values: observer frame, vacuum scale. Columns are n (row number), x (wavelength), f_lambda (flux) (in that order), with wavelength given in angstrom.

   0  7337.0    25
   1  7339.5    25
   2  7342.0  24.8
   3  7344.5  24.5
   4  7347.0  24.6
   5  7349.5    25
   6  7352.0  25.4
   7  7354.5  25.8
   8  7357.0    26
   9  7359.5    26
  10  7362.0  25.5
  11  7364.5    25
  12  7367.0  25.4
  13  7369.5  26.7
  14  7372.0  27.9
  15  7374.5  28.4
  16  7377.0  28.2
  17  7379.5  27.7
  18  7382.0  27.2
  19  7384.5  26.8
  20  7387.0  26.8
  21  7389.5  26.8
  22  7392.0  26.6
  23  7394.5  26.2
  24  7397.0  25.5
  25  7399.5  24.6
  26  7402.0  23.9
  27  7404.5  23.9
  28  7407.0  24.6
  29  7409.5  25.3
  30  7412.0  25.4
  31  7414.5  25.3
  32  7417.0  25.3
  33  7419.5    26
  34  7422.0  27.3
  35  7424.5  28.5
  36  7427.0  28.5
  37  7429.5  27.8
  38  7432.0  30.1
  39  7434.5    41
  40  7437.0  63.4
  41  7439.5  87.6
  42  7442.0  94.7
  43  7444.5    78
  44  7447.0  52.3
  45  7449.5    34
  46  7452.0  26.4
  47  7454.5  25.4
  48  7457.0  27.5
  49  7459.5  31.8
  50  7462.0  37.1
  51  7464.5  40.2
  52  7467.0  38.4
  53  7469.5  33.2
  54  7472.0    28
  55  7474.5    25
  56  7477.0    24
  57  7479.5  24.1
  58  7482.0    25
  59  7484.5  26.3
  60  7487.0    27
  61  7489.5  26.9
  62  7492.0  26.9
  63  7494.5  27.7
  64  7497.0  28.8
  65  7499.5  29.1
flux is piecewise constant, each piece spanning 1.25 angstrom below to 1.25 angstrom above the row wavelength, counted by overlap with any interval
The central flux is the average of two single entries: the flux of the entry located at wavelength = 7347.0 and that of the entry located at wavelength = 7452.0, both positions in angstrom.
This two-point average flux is 25.5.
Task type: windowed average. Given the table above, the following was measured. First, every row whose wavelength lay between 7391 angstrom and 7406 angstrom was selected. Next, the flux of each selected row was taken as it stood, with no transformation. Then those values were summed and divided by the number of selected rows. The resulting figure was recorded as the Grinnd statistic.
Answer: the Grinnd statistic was 25.1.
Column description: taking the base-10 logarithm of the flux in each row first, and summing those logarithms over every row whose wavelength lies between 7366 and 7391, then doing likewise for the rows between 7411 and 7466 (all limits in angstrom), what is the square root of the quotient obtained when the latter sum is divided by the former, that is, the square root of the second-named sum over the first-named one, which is 1.55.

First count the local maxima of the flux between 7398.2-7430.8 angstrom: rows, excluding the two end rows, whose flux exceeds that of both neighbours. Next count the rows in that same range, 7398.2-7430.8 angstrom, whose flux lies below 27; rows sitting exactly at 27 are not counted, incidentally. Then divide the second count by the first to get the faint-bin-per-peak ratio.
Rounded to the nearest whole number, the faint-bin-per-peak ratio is 9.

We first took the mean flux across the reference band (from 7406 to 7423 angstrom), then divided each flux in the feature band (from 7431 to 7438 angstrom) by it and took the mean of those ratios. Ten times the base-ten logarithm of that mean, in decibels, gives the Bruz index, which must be 2.4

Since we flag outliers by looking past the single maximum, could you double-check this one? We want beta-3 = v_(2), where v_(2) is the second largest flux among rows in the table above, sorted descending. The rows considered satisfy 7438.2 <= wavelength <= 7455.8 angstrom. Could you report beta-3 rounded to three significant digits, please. 87.6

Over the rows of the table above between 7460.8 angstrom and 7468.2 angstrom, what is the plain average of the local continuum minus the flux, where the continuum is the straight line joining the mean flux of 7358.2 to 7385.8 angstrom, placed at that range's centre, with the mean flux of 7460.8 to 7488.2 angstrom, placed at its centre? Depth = -9.0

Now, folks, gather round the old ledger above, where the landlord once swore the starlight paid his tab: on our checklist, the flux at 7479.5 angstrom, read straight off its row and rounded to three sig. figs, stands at 24.1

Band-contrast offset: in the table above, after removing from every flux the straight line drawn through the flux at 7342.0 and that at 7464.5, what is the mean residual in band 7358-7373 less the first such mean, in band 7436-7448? -40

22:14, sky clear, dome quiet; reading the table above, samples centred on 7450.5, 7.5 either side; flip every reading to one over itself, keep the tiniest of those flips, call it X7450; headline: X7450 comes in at 0.013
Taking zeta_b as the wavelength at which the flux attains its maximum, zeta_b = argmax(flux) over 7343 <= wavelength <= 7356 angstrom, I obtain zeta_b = 7354.5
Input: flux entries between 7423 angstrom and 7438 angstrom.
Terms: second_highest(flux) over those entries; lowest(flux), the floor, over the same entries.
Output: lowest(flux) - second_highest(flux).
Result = -13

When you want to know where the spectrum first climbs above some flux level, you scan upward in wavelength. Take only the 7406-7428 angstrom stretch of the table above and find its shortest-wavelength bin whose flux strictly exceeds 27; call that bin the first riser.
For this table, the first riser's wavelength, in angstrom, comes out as 7422.0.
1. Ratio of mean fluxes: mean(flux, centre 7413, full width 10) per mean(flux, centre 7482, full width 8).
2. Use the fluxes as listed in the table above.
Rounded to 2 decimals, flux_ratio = 1.01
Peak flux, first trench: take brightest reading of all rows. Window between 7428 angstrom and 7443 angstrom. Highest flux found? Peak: 94.7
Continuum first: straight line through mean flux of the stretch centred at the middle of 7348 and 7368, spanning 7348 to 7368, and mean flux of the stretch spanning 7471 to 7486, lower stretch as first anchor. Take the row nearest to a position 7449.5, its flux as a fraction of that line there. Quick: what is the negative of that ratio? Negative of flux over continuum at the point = -1.3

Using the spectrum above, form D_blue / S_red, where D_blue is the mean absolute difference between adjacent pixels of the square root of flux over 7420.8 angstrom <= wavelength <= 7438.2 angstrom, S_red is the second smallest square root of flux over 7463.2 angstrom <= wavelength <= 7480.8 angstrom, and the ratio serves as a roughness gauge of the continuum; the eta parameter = 0.097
